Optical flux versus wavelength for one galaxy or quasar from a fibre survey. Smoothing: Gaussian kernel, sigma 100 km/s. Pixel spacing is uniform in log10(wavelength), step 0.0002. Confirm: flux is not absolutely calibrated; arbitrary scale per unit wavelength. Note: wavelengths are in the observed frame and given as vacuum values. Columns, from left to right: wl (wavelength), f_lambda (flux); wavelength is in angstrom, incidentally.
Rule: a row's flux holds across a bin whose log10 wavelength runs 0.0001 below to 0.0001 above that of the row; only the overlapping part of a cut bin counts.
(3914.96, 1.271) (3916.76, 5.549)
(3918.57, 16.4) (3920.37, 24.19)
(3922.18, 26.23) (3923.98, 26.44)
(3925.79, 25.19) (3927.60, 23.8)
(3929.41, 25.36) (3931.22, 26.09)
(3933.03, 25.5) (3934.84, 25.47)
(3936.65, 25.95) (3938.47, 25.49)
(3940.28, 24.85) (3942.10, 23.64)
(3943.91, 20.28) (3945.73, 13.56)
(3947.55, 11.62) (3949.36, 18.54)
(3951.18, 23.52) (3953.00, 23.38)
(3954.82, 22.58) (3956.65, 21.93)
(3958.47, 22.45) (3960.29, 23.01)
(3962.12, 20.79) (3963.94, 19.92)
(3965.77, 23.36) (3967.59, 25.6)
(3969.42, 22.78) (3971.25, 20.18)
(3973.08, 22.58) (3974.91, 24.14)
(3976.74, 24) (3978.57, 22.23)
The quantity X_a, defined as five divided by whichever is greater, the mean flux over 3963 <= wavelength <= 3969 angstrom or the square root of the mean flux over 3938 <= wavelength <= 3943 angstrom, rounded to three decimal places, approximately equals 0.218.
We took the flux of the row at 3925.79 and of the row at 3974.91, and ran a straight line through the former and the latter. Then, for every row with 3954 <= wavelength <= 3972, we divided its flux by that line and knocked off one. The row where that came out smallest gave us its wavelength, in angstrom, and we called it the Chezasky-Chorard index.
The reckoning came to 3963.94 angstrom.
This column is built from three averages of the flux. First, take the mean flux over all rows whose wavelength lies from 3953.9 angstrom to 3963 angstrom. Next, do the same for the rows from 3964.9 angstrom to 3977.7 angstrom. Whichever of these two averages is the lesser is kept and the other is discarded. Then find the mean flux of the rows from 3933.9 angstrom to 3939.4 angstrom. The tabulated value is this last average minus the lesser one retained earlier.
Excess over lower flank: 3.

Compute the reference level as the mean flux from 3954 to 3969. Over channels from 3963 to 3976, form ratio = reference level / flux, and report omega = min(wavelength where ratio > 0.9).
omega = 3963.94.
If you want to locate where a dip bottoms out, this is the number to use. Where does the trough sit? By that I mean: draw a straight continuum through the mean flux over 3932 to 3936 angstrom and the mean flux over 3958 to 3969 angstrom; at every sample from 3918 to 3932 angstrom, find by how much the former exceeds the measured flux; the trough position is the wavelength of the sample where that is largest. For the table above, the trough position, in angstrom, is 3918.57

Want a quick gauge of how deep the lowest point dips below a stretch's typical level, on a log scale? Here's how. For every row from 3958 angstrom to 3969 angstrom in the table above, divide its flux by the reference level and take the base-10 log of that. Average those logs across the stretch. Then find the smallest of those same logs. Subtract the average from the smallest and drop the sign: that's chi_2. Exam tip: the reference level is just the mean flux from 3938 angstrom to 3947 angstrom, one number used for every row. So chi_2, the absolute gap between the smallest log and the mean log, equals 0.052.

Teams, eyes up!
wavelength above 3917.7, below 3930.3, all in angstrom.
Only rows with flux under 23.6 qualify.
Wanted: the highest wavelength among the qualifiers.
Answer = 3918.57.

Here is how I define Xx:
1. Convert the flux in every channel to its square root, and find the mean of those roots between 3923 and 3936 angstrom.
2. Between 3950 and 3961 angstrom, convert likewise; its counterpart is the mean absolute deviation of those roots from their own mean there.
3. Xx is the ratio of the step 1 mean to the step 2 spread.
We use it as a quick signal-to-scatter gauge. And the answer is 98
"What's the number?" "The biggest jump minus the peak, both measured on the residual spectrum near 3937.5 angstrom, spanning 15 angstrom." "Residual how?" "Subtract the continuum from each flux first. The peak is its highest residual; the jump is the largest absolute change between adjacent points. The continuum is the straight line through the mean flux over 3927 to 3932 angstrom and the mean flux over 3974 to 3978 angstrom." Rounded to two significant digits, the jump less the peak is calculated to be 2.3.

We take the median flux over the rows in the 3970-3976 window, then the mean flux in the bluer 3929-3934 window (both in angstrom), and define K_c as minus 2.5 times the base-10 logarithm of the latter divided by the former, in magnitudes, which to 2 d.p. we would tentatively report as -0.14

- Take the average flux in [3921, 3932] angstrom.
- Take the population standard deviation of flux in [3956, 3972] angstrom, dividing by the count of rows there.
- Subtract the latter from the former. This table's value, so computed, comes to 23.8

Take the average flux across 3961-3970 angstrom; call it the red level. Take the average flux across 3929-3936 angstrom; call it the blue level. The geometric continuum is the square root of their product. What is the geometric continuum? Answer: 24.0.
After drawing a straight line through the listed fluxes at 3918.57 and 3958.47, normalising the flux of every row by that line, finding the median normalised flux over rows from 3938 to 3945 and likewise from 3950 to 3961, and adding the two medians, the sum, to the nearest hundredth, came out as 2.24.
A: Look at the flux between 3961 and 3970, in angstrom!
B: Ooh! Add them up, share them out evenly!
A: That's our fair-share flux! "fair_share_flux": 22.5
